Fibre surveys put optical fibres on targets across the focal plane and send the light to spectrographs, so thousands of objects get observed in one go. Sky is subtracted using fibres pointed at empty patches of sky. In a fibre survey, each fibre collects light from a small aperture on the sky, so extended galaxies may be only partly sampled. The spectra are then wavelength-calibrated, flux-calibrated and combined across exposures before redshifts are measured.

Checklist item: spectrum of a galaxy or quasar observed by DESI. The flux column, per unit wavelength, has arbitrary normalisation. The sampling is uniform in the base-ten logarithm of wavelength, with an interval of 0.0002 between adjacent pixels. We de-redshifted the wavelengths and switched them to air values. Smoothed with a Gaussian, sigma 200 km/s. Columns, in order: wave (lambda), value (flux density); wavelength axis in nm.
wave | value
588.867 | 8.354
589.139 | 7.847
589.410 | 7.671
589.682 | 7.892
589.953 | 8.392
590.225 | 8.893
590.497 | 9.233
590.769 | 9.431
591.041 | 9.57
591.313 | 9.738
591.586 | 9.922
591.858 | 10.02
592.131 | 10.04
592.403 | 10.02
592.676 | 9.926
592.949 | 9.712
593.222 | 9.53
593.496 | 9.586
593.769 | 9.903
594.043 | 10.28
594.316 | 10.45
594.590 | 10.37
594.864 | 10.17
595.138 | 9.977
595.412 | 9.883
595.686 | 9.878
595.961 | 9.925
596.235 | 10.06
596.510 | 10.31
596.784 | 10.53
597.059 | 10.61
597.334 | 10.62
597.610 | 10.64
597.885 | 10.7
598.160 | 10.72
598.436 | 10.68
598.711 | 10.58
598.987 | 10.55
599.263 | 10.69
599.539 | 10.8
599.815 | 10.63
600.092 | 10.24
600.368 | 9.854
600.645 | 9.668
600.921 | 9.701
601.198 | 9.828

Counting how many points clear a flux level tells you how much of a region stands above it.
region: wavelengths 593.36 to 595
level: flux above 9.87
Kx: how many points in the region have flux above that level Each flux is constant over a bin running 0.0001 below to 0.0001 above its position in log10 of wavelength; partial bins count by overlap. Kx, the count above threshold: 5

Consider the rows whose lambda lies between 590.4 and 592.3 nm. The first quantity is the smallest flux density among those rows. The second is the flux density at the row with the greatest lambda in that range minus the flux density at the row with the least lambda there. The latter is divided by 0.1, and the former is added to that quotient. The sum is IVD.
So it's 17.3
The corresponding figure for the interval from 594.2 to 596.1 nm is 4.6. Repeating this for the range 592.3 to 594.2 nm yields 12.1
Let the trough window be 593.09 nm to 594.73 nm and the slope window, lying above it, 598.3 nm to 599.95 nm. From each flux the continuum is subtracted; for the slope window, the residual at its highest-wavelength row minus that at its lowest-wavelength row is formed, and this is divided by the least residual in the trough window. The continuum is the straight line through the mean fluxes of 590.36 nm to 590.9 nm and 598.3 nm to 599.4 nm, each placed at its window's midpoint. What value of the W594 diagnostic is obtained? 1.3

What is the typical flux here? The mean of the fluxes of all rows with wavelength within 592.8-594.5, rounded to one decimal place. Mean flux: 9.9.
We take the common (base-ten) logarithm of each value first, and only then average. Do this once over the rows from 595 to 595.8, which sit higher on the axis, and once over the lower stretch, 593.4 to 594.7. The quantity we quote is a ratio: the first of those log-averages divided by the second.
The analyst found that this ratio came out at 0.99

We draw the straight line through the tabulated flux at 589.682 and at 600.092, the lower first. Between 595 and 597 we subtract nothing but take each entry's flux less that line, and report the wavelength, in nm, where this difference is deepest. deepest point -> 595.961 nm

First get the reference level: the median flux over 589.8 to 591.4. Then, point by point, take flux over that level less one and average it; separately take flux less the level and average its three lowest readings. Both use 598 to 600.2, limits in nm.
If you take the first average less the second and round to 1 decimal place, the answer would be -1.0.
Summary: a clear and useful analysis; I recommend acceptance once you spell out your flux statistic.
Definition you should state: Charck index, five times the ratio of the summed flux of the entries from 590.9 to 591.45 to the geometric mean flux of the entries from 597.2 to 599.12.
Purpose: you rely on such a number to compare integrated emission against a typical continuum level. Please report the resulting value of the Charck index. 9.1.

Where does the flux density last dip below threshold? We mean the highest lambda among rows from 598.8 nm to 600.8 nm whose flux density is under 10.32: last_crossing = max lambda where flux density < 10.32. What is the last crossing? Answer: 600.645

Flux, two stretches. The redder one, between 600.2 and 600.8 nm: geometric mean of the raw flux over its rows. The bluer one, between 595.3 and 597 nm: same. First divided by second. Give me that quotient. 0.97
